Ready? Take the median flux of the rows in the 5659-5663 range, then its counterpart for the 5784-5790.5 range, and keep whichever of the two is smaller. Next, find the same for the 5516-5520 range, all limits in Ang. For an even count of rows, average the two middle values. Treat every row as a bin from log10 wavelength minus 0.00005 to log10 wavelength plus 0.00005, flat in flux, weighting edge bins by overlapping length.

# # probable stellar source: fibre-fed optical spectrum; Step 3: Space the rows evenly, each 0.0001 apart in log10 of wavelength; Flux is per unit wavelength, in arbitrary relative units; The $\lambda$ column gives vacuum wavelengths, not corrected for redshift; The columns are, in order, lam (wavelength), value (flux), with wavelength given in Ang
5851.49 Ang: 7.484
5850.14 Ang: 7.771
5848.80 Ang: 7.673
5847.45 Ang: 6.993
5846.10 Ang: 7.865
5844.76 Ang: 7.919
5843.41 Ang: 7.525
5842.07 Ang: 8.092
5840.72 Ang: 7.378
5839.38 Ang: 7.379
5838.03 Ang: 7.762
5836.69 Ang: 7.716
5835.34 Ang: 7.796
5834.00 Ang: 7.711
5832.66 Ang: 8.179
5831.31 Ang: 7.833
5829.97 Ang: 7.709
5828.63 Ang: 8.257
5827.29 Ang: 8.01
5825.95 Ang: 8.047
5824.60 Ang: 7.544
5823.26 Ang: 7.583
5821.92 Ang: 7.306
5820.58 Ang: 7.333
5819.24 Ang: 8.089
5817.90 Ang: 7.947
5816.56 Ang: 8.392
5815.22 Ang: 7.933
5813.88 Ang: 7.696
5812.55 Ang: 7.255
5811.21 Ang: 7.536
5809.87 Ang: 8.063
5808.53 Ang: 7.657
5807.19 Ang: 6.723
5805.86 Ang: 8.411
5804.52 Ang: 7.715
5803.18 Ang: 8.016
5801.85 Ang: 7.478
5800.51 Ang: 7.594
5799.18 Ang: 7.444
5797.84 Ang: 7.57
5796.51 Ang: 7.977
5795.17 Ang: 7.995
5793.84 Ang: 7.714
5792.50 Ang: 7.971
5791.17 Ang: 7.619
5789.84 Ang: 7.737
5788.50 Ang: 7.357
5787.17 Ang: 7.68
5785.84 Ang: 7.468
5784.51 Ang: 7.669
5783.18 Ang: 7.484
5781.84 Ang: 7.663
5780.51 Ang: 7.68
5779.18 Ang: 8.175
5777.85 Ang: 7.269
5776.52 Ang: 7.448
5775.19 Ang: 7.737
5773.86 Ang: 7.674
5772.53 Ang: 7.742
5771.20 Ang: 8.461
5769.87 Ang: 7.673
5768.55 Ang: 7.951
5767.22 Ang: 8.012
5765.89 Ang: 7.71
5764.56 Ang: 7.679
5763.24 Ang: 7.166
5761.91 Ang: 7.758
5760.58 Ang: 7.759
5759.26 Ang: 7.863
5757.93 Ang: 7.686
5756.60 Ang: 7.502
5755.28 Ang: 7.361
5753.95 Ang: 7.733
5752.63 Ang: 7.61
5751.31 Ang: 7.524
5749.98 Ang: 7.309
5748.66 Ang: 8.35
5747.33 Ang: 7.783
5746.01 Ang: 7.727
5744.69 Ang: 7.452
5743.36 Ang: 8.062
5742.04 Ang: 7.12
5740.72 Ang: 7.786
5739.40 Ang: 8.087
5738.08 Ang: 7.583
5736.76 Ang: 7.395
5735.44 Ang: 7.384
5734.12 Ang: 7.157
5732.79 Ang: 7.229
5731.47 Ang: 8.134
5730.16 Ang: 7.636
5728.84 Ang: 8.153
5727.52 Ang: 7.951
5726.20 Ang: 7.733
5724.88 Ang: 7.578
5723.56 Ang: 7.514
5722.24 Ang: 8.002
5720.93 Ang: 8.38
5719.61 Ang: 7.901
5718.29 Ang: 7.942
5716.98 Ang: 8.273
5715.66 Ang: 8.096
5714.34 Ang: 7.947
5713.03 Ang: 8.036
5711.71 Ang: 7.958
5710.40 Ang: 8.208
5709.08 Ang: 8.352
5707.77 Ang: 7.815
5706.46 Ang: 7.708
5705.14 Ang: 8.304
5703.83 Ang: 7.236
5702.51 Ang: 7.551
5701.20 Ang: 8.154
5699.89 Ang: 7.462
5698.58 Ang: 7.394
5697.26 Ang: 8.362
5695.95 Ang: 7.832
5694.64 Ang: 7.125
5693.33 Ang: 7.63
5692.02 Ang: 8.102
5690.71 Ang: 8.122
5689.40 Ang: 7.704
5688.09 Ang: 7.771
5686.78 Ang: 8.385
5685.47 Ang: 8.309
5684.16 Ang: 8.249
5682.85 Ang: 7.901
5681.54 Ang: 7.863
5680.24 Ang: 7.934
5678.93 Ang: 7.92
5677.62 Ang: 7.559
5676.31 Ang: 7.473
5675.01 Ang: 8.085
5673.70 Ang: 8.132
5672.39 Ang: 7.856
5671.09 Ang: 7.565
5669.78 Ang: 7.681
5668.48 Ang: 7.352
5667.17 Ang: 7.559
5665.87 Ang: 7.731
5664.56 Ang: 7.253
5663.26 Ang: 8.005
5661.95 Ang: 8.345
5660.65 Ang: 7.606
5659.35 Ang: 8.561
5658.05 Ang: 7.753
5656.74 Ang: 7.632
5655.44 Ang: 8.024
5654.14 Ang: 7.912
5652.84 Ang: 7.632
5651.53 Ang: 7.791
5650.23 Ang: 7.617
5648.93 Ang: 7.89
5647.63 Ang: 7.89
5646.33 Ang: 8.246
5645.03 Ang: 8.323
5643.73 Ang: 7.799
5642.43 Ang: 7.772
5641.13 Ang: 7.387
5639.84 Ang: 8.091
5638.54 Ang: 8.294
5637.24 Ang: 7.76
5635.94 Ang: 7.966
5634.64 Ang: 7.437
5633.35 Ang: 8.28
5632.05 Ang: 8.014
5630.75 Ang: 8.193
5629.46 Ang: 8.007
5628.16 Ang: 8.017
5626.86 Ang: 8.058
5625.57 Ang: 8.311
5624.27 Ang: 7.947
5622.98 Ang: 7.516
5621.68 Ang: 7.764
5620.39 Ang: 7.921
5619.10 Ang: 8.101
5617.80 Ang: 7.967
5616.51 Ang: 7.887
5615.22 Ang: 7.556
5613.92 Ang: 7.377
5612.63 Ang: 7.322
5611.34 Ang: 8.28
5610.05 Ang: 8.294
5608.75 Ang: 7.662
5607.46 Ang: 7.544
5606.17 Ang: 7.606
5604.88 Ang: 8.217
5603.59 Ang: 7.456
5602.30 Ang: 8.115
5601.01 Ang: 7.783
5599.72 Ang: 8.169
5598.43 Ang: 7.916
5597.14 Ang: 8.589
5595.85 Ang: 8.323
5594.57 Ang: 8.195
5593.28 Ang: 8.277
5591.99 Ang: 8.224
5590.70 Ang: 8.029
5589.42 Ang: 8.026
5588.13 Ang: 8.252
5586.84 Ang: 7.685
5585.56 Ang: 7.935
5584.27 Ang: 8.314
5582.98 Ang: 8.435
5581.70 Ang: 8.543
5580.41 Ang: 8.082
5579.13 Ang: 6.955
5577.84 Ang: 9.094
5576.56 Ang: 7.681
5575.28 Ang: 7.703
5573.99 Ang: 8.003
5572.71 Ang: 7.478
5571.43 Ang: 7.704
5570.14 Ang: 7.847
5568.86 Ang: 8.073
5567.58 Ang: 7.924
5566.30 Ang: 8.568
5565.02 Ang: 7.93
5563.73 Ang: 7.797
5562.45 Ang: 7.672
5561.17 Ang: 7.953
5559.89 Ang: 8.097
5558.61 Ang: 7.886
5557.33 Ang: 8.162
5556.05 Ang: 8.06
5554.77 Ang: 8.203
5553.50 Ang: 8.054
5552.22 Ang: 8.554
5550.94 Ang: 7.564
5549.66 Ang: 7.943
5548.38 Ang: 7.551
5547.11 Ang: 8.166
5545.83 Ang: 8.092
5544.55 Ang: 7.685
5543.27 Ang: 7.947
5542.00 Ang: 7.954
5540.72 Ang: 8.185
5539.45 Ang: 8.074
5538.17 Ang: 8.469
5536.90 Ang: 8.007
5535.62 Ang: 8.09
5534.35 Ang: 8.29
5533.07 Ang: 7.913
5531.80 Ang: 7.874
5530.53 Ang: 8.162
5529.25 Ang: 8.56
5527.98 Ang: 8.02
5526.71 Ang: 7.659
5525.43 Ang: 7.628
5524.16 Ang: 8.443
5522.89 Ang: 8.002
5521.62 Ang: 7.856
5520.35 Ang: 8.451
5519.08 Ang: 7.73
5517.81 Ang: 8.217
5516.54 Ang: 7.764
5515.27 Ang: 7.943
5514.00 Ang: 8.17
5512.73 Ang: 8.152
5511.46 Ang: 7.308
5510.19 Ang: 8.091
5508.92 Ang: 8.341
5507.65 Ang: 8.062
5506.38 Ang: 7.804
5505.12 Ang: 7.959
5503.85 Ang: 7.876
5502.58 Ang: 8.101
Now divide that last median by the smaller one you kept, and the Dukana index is 1.01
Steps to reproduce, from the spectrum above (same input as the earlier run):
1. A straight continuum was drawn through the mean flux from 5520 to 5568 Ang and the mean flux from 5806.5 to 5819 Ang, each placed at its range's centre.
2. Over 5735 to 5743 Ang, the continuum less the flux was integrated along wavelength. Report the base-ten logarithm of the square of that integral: 0.5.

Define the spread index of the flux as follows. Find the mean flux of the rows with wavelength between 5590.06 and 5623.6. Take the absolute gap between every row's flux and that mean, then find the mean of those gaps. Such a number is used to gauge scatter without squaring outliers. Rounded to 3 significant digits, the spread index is 0.287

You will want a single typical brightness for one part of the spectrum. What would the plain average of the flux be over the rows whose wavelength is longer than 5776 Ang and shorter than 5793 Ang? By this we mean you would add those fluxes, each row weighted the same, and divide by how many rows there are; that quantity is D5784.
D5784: 7.63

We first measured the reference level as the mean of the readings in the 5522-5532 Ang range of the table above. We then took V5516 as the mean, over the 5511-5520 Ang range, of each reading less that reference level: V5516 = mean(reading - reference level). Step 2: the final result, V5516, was -0.1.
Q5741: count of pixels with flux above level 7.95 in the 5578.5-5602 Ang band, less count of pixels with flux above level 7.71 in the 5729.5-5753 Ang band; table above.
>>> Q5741 6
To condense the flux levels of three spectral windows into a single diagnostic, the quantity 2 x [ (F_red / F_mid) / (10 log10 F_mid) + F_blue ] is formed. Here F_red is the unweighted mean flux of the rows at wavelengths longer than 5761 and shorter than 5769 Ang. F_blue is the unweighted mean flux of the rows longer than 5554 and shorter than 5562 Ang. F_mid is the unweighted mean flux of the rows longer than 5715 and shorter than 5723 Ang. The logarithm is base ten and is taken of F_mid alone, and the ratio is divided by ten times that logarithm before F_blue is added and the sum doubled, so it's 16.3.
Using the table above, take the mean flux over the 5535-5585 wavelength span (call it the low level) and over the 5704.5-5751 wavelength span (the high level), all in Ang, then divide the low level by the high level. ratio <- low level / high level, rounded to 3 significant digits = 1.02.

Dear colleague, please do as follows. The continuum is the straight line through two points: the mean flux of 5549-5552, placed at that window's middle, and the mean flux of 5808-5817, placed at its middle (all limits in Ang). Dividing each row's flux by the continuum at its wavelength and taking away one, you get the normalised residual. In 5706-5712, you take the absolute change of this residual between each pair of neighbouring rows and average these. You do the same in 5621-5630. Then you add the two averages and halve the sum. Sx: 0.031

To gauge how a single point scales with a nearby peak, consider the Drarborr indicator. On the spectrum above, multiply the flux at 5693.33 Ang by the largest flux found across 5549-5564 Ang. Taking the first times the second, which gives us 65.3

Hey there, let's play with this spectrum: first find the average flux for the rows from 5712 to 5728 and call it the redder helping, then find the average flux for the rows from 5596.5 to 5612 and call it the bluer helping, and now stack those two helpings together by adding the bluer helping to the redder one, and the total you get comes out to 15.9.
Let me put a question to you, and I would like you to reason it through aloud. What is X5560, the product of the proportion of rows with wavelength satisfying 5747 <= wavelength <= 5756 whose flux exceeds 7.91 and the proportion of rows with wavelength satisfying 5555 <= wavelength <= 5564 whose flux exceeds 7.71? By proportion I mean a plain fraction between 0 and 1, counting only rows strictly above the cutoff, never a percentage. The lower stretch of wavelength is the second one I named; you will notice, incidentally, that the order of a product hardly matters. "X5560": 0.12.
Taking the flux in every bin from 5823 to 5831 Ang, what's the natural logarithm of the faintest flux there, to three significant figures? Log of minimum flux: 2.02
